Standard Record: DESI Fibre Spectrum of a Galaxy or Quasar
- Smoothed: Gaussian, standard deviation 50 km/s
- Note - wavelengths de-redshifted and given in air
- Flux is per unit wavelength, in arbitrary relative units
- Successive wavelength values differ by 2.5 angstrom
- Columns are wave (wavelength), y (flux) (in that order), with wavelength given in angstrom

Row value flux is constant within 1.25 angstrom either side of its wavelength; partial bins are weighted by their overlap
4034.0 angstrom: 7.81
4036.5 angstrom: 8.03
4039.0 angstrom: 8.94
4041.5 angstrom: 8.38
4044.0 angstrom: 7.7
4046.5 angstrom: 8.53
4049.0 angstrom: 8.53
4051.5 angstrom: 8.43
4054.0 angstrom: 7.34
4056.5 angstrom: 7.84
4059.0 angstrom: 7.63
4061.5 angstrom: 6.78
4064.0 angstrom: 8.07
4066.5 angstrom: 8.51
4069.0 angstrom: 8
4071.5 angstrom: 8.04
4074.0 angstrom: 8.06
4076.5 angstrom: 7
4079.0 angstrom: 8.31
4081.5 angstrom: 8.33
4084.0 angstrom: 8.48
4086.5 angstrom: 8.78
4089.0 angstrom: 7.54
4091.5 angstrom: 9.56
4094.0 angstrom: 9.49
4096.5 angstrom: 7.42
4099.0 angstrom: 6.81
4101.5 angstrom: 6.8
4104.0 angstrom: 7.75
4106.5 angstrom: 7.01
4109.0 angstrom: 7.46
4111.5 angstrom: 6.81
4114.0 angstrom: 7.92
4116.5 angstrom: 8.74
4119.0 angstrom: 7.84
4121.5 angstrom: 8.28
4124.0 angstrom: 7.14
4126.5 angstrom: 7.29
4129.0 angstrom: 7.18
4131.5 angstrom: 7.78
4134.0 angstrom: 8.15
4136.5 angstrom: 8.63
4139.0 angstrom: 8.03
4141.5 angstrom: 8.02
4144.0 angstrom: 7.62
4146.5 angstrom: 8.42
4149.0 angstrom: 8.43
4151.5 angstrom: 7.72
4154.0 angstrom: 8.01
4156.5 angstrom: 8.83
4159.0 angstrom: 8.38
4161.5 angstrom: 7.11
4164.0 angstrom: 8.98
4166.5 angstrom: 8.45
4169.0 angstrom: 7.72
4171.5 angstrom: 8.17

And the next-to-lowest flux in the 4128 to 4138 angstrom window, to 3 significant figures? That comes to 7.78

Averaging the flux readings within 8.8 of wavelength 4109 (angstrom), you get 7.50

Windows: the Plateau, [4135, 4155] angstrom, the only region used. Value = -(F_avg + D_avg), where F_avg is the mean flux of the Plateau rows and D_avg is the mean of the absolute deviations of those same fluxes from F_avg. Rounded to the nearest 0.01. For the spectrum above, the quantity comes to -8.40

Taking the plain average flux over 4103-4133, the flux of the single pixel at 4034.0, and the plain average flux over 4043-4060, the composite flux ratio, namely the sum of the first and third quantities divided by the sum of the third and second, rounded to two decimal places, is 0.99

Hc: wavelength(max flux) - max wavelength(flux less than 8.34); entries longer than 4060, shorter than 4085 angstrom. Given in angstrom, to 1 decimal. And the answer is -15.0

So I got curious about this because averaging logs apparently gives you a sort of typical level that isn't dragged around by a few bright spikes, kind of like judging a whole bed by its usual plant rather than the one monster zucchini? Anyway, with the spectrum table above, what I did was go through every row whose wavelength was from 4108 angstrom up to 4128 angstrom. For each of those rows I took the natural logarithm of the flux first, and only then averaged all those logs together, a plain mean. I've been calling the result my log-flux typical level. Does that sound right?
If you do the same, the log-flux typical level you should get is 2.04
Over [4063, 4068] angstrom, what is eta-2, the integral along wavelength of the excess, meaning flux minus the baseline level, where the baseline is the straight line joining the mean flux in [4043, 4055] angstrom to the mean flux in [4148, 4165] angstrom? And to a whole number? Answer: 1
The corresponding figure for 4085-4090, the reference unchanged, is 0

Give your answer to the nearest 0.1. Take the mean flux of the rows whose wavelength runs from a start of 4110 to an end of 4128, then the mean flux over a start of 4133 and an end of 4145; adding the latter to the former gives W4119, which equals 15.8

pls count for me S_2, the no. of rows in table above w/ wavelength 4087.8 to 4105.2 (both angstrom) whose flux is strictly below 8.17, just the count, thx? 5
